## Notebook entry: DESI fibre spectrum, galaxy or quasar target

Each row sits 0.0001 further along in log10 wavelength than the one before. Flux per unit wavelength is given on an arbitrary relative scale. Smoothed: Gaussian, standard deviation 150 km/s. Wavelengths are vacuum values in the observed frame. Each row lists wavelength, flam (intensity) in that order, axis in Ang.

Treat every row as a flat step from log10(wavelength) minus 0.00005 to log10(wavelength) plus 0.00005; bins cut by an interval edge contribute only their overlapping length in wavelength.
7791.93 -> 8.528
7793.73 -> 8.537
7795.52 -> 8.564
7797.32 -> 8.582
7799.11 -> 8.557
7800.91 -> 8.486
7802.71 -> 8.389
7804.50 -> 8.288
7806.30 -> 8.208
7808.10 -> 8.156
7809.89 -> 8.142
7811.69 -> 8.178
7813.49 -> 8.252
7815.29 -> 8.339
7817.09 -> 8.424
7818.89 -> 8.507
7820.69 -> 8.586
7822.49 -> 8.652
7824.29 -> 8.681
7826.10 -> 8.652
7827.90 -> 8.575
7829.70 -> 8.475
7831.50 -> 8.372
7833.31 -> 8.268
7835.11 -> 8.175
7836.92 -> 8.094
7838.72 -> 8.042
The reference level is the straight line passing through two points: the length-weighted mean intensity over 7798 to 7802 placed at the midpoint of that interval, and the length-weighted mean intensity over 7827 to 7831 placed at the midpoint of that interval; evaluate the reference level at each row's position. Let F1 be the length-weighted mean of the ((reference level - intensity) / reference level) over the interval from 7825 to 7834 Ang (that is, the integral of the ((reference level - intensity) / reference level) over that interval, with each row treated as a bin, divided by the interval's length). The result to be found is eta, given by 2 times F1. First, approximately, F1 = 0.005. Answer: 0.011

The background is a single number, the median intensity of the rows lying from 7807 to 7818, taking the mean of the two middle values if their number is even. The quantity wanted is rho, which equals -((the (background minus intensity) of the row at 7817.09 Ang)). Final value 0.21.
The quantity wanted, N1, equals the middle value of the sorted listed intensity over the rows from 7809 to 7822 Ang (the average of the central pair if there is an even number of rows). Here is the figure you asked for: 8.34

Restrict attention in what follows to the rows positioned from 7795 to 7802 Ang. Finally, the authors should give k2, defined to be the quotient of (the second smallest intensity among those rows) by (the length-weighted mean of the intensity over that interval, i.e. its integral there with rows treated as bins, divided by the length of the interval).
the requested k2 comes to 1.00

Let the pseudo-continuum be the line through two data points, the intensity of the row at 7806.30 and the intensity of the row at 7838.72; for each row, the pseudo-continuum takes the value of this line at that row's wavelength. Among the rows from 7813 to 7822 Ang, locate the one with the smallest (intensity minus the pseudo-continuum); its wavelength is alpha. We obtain 7813.49 Ang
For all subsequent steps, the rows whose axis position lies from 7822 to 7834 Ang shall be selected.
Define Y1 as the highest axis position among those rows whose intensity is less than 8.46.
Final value 7833.31 Ang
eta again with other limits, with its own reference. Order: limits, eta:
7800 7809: 0.049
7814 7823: 0.009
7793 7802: -0.007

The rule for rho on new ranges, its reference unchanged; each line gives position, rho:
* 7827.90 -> 0.36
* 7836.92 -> -0.12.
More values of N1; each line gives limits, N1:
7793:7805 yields 8.54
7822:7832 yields 8.61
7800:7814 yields 8.23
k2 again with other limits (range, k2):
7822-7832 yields 0.99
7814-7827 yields 0.99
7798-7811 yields 0.98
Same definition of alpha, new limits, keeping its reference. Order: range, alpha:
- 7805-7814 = 7809.89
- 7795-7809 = 7808.10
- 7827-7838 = 7836.92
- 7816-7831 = 7817.09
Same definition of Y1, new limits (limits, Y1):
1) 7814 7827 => 7817.09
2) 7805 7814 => 7813.49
